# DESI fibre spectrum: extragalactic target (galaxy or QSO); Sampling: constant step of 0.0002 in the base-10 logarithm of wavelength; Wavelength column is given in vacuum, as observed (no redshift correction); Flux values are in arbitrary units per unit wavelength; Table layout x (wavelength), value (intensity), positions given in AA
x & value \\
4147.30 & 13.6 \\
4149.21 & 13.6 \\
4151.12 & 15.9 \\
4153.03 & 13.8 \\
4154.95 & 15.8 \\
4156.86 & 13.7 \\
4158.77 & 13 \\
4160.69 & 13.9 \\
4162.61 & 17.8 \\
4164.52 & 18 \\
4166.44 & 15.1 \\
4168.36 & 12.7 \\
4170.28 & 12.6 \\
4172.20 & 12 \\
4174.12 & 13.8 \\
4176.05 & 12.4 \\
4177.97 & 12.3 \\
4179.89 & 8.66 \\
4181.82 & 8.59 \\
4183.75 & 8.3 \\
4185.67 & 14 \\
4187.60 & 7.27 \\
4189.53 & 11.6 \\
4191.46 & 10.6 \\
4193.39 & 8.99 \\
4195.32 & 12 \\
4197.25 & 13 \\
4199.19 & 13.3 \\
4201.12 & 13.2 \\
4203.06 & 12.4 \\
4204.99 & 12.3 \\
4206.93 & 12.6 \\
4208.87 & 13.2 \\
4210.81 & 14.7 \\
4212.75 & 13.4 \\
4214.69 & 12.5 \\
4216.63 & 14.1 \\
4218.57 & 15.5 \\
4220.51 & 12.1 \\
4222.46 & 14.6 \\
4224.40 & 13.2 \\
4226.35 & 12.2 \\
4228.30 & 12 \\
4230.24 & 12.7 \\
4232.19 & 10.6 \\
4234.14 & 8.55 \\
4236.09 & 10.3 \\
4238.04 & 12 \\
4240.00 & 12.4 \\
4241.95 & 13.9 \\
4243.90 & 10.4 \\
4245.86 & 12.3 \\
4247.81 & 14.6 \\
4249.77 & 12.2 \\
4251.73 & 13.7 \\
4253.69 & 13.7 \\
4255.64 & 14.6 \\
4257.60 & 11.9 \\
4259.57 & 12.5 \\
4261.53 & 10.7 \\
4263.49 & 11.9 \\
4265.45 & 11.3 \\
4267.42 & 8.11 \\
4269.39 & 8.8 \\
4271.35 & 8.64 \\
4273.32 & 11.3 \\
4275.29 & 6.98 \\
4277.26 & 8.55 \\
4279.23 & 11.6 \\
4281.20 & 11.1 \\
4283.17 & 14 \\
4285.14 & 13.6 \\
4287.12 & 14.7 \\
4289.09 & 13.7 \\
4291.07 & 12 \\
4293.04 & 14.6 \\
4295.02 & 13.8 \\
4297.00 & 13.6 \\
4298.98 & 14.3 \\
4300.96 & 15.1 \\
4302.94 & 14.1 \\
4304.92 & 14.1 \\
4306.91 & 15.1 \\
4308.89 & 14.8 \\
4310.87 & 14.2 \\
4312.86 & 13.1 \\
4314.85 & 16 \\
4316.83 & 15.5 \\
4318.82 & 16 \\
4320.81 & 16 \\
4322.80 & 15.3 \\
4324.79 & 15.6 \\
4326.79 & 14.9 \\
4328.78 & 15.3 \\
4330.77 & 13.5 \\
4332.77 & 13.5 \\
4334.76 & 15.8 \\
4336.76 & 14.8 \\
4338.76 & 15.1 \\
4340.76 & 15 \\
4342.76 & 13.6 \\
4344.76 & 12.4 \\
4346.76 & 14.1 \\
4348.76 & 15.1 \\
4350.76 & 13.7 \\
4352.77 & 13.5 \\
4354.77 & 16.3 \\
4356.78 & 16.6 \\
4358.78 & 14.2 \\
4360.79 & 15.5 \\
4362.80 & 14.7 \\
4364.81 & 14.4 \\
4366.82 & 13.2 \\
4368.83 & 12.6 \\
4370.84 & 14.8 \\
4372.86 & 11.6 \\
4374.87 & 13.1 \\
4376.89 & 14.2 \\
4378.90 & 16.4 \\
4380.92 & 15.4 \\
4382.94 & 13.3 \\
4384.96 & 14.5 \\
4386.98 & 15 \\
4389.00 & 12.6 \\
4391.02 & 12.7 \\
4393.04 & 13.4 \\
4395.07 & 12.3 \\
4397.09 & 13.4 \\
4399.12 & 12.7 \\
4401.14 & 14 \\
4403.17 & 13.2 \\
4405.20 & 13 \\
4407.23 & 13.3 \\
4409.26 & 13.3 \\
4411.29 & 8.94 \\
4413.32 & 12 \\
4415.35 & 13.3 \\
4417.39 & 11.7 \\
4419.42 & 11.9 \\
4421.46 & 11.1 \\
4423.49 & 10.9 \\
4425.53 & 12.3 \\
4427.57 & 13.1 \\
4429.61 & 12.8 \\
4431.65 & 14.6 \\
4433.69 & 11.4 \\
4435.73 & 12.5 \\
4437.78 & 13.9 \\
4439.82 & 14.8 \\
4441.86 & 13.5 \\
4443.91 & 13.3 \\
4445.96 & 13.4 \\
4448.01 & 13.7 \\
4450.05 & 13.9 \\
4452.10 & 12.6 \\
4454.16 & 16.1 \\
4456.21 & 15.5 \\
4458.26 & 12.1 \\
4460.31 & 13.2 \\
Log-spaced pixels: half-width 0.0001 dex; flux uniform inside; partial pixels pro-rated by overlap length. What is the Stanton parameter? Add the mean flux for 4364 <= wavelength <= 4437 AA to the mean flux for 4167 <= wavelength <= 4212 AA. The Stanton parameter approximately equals 24.8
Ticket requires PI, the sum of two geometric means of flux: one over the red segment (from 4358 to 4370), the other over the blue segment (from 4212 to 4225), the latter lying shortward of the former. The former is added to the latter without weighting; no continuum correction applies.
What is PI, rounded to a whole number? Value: 28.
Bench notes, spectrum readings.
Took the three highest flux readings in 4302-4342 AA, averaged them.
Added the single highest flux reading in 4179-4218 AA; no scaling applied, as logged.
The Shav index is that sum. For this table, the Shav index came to 30.7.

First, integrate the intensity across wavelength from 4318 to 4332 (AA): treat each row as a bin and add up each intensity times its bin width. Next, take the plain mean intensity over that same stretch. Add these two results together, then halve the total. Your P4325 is 114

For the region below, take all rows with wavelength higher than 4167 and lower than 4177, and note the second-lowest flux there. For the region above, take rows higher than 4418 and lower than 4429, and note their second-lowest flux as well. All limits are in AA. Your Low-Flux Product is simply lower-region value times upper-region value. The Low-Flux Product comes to 138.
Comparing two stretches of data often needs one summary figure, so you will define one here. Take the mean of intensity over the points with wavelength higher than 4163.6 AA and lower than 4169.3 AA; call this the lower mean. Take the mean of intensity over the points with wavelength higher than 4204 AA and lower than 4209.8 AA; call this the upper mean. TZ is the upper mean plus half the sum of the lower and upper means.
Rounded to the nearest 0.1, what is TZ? 26.7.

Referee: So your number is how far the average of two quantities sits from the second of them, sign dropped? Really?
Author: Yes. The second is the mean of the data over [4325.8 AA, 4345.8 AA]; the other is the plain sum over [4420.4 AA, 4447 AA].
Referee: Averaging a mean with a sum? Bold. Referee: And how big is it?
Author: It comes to 77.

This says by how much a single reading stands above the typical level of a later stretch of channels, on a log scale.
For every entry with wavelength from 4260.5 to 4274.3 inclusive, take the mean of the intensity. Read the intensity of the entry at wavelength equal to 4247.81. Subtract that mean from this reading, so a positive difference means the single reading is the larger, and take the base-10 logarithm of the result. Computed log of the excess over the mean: 0.7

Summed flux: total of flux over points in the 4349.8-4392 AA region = 298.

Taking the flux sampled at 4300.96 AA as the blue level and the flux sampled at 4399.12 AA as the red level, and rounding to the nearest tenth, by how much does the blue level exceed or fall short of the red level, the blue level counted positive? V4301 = 2.4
